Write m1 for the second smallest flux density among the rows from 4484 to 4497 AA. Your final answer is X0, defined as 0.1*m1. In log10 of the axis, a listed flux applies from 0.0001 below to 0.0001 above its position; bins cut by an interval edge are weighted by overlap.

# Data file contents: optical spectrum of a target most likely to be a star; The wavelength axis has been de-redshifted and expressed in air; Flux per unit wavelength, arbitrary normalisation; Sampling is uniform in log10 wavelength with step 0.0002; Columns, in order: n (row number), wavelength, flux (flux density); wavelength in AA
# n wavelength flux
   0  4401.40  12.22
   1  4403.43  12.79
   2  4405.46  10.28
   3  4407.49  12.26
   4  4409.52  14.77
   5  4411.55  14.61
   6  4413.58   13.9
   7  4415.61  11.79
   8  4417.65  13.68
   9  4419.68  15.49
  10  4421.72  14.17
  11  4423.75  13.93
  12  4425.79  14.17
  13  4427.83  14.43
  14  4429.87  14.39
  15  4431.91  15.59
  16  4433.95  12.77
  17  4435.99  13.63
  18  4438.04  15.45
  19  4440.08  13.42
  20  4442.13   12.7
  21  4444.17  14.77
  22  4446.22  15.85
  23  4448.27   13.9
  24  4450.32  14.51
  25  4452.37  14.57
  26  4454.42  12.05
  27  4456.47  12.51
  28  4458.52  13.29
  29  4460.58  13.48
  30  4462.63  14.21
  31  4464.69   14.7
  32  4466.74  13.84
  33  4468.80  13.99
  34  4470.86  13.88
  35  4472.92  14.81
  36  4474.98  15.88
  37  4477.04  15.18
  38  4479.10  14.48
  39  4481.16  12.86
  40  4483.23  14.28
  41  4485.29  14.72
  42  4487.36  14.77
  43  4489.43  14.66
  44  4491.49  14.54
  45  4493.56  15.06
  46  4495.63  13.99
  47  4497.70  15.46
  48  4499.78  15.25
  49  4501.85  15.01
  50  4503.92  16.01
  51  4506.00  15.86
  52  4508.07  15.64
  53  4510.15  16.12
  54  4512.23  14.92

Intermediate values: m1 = 14.54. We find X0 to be 1.45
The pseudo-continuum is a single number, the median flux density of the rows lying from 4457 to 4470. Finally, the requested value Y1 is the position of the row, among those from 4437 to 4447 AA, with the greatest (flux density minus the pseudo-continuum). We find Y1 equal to 4446.22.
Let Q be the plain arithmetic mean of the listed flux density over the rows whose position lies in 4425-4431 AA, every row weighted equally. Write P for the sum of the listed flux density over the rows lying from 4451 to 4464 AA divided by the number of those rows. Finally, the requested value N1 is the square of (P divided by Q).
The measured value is 0.87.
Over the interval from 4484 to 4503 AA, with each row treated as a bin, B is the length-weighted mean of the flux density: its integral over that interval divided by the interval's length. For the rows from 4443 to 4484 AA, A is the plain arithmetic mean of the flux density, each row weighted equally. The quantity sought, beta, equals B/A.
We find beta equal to 1.05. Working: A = 14.2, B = 14.8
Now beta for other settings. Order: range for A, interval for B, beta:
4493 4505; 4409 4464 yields 0.93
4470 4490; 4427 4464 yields 0.96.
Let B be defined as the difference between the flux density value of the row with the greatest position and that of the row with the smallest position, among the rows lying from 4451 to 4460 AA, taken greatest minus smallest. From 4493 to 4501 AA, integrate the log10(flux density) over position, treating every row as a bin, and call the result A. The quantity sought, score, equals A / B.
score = -7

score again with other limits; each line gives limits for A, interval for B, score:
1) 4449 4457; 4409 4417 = -3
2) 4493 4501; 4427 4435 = -6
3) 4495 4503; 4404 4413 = 2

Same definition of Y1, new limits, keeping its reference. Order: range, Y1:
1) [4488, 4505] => 4503.92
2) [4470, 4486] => 4474.98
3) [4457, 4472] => 4464.69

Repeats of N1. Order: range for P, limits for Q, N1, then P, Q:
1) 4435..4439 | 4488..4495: 0.97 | 14.5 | 14.8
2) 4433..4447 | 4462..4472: 0.99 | 14.1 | 14.1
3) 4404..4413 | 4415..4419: 1.04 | 13.0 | 12.7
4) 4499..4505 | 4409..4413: 1.10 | 15.4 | 14.7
